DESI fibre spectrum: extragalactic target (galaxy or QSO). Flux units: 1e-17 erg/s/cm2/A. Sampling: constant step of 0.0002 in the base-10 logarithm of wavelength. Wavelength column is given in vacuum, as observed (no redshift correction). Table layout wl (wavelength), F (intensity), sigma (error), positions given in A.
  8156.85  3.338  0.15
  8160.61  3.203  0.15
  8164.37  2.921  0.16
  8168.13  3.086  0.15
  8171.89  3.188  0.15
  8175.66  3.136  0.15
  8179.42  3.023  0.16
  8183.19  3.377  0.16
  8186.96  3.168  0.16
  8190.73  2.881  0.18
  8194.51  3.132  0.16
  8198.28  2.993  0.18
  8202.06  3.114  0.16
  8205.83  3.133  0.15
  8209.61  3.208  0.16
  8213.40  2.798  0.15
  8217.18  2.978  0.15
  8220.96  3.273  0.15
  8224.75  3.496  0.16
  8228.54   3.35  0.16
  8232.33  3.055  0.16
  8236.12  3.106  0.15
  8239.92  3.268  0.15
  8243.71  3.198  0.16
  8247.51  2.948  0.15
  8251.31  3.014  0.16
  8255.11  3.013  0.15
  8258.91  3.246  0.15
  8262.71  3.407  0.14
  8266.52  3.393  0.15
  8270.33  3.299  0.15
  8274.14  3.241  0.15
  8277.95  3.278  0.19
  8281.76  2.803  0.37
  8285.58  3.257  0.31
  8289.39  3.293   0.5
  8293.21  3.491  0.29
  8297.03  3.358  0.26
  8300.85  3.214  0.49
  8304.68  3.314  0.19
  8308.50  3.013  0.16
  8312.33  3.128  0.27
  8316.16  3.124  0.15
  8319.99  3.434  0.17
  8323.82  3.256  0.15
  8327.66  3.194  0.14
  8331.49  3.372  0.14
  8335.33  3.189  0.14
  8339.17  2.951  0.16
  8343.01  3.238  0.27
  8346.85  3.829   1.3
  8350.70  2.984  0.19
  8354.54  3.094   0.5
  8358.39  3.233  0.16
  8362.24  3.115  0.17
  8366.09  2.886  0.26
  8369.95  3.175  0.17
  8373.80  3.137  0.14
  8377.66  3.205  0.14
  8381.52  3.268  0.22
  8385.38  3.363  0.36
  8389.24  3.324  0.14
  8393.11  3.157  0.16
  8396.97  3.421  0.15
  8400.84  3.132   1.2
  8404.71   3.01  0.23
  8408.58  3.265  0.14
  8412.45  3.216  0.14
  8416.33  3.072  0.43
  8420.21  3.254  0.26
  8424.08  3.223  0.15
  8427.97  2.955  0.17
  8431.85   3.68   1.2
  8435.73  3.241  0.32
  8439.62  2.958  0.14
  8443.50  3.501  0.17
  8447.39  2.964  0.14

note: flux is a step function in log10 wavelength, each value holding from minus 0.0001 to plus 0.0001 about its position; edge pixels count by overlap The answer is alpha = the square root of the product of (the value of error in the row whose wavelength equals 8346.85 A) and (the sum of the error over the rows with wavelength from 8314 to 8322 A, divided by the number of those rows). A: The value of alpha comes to 0.46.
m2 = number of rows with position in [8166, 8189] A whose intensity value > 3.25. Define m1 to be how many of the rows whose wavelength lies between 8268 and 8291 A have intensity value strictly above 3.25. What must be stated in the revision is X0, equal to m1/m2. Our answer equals 4.0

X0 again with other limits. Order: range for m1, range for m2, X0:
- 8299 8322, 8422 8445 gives 1.0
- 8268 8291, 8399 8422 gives 2.0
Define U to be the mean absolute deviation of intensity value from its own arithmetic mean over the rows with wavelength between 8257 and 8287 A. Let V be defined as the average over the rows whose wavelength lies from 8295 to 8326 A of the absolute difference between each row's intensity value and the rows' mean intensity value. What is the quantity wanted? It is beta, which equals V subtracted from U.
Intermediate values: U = 0.11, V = 0.110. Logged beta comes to -0.001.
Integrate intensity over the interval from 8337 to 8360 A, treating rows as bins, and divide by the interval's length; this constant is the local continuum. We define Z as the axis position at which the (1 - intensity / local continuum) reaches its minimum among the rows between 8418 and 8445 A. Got 8431.85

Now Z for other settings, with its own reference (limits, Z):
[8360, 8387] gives 8385.38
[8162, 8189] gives 8183.19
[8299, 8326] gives 8319.99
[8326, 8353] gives 8346.85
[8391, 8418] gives 8396.97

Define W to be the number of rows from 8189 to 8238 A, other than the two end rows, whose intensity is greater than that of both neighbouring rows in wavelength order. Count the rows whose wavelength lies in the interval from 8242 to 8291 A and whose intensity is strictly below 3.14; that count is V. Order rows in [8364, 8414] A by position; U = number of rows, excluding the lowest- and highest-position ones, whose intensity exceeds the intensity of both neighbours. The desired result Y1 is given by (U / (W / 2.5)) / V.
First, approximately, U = 4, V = 4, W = 3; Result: 0.83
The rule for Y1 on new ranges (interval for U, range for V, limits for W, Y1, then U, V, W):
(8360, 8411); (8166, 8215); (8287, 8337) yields 0.17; 3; 9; 5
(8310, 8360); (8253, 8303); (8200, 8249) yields 1.25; 3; 2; 3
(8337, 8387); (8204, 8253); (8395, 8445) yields 0.36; 3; 7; 3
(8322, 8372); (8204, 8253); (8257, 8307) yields 0.36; 3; 7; 3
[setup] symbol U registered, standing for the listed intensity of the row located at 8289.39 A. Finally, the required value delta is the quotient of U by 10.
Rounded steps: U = 3.293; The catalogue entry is 0.329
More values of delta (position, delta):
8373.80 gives 0.314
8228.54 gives 0.335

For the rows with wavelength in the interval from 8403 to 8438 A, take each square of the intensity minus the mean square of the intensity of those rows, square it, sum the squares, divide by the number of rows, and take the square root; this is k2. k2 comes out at 1.31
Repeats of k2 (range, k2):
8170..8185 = 0.82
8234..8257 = 0.70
